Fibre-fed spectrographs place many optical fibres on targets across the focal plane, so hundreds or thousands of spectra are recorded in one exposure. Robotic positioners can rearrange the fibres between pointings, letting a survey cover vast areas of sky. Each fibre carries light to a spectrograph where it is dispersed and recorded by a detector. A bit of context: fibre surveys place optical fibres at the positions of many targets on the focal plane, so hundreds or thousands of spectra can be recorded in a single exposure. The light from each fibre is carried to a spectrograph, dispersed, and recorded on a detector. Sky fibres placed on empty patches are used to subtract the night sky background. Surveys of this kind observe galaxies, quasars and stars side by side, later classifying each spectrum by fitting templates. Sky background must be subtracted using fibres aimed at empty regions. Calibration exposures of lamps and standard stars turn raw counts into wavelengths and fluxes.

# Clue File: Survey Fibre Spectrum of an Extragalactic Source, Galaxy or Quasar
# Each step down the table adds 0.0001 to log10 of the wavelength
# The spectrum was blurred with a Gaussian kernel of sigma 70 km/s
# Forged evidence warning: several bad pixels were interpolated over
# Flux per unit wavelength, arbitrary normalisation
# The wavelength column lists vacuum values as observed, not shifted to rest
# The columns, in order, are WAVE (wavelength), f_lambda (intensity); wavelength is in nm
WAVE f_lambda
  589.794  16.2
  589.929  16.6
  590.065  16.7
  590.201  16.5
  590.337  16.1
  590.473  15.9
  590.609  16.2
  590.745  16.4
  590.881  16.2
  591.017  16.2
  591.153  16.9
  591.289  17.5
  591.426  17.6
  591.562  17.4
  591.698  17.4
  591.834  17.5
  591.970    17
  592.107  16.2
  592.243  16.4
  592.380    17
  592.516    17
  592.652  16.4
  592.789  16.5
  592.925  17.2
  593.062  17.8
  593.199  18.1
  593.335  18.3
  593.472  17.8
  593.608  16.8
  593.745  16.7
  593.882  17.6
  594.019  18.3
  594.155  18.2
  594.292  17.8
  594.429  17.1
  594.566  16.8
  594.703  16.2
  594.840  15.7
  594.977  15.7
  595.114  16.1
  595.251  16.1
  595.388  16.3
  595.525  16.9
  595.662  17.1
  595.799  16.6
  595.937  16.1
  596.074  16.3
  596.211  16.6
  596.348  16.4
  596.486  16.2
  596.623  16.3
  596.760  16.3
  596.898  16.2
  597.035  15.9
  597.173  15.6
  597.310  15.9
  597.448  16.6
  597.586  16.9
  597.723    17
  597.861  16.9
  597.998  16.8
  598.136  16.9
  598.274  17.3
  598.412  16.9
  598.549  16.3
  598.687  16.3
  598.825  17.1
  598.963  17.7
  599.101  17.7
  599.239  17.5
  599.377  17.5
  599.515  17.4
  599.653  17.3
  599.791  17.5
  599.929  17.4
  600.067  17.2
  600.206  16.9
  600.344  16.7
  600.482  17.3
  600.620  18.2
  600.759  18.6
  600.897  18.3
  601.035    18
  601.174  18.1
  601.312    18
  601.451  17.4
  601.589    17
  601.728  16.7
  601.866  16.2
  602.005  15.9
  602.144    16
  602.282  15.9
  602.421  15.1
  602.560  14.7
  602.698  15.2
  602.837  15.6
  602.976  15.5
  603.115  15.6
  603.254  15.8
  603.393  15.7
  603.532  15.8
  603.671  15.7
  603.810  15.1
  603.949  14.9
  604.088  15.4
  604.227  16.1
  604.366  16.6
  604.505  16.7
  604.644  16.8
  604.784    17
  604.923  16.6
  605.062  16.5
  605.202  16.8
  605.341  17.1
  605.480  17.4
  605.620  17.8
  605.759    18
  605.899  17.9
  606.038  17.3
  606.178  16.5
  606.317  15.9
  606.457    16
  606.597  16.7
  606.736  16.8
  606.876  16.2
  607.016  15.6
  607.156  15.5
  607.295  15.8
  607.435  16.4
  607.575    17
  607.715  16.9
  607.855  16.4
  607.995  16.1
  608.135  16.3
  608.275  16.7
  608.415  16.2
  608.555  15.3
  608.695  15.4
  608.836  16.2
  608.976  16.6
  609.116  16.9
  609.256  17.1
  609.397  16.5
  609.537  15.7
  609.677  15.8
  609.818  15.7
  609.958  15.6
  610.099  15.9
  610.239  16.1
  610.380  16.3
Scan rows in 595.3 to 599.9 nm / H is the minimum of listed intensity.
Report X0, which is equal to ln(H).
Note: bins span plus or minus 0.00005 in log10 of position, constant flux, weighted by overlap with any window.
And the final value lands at 2.75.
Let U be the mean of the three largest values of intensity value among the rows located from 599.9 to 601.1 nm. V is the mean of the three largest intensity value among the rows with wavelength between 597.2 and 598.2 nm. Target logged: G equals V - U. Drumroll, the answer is -1.43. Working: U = 18.4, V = 16.9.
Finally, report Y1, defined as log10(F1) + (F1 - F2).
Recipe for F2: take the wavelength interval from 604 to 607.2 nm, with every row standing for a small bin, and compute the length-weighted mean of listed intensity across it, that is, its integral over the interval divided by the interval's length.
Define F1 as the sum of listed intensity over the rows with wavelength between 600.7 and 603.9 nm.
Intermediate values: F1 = 376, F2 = 16.7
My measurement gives 362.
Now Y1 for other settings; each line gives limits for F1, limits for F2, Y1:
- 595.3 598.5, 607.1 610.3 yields 366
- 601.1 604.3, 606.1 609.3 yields 354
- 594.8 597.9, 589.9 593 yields 362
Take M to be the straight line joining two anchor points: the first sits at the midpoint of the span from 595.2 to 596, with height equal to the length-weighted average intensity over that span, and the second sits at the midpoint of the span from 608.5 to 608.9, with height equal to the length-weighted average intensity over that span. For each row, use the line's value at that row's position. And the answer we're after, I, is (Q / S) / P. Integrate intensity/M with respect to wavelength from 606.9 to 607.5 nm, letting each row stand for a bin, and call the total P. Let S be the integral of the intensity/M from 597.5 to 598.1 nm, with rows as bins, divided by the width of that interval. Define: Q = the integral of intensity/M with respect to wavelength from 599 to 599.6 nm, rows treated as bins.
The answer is 1.03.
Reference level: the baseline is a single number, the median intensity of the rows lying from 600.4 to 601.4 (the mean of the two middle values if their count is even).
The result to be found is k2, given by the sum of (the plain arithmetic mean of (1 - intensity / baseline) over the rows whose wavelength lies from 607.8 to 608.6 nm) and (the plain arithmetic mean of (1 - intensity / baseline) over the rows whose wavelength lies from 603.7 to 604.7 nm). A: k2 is 0.23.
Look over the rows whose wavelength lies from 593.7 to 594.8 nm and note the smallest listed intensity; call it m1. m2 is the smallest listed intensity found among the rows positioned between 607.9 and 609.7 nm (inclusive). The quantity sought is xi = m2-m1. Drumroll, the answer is -0.90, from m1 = 16.2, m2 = 15.3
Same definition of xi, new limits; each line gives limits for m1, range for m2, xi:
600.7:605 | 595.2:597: 1.40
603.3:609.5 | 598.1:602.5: 0.20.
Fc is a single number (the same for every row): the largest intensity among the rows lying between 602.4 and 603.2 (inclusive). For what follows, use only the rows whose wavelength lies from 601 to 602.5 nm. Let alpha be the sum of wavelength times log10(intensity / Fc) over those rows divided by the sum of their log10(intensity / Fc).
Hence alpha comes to 601.37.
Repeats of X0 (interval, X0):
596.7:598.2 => 2.75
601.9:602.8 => 2.69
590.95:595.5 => 2.75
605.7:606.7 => 2.77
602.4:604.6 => 2.69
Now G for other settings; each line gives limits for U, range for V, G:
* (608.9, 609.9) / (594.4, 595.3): -0.17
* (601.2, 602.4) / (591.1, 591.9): 0.07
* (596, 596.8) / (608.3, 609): -0.10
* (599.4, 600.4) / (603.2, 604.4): -1.27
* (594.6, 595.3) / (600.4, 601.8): 2.23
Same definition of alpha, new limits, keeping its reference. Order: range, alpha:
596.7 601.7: 599.65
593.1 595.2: 593.90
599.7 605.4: 601.73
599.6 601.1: 600.42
